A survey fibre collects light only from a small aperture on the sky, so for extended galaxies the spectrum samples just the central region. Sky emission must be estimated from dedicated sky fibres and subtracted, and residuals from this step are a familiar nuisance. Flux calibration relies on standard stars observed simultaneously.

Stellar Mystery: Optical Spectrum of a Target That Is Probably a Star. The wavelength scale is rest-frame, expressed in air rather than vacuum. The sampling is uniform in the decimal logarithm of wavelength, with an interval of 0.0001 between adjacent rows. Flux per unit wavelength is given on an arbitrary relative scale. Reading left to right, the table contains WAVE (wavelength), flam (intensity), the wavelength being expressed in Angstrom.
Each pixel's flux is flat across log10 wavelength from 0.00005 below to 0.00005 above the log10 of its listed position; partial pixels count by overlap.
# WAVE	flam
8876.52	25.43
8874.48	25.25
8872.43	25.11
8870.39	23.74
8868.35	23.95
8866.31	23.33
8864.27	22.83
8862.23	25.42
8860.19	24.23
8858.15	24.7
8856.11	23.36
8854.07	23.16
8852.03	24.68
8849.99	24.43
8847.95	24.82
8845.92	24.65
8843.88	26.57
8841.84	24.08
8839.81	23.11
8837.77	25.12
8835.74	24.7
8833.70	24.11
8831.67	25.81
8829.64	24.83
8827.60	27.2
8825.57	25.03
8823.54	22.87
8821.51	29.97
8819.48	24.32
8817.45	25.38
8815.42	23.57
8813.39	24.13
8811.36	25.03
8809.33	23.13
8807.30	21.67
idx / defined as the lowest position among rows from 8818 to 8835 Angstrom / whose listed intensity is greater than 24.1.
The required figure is 8819.48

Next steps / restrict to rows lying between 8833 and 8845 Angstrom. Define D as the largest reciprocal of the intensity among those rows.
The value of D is 0.0433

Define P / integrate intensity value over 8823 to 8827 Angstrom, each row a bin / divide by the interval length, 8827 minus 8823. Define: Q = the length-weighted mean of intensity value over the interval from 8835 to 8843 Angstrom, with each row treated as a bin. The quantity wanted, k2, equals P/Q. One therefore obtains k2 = 1.01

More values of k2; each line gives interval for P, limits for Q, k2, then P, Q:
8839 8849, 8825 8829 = 0.95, 24.7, 26.1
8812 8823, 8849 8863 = 1.05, 25.4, 24.3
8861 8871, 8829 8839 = 0.96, 23.9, 24.9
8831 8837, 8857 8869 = 1.03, 24.8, 24.1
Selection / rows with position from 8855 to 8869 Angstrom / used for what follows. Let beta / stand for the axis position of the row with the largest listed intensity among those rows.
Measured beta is 8862.23 Angstrom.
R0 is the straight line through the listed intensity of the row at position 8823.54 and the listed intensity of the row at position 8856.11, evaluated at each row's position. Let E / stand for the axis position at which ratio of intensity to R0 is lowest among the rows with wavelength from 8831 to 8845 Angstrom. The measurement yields 8839.81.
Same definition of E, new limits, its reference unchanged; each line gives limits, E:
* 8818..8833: 8823.54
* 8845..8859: 8854.07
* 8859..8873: 8864.27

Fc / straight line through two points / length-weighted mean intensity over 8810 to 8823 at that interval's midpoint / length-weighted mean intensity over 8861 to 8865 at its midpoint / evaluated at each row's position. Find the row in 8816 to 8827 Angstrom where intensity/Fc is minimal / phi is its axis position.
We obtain 8823.54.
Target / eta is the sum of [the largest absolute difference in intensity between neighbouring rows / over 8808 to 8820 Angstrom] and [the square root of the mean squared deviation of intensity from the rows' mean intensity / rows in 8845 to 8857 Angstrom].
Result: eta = 2.57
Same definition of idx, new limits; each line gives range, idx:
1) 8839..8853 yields 8843.88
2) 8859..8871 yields 8860.19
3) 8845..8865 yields 8845.92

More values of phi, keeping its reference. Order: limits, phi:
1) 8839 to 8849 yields 8839.81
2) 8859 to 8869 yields 8864.27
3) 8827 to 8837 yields 8833.70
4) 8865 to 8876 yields 8866.31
